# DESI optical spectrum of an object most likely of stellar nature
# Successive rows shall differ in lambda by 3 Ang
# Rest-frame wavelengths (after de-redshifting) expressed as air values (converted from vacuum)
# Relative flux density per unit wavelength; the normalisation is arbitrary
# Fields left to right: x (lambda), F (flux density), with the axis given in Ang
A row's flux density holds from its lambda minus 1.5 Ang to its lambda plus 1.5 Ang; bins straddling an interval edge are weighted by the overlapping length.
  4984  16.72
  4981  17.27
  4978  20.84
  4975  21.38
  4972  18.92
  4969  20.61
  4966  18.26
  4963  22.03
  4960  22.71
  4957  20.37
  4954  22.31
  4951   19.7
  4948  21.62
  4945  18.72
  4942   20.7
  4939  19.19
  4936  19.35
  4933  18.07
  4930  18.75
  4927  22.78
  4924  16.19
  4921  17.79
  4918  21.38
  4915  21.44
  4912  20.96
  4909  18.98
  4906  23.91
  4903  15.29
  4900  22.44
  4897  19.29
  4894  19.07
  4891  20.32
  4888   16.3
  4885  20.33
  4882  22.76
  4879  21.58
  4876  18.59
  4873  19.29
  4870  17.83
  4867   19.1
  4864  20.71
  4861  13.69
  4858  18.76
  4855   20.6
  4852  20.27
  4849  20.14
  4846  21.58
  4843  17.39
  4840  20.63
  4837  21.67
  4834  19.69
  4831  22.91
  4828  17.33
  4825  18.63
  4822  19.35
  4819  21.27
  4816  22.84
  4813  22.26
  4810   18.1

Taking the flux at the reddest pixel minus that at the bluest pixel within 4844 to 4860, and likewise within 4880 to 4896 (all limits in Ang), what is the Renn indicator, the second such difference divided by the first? 1.3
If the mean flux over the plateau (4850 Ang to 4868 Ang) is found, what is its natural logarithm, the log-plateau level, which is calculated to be 2.94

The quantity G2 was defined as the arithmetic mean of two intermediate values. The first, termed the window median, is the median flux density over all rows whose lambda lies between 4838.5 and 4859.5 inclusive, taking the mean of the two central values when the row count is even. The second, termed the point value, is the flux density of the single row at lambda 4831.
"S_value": 21.6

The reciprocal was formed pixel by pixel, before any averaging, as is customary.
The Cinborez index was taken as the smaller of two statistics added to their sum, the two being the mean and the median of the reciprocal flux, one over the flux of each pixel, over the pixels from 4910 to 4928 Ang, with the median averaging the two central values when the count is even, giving 0.145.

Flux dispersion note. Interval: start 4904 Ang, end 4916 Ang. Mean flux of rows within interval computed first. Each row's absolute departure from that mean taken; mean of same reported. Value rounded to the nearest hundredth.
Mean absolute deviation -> 1.35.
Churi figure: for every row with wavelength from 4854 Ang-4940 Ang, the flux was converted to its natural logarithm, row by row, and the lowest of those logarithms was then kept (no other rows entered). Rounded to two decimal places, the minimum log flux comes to 2.62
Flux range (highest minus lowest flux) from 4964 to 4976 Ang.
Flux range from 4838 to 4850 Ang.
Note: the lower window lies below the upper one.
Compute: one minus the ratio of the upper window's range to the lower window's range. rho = 0.26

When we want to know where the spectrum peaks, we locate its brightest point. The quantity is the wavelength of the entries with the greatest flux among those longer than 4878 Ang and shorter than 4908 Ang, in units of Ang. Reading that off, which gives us 4906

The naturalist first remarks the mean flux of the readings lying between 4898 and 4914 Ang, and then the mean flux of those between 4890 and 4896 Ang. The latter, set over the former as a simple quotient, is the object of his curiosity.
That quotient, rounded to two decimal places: 0.97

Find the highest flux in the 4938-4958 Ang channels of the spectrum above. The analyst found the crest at 22.31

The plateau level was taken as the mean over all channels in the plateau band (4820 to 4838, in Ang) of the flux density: 19.9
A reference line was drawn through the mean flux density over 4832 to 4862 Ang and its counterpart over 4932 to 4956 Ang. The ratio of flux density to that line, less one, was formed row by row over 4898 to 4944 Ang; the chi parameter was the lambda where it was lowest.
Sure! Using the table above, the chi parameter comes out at 4903 Ang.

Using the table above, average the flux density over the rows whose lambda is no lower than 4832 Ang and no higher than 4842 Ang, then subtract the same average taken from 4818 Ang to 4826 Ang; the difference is 0.9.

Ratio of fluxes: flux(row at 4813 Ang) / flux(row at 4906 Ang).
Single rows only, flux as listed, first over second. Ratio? 0.93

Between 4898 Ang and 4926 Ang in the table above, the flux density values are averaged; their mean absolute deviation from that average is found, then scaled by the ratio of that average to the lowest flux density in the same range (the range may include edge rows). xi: 3.2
